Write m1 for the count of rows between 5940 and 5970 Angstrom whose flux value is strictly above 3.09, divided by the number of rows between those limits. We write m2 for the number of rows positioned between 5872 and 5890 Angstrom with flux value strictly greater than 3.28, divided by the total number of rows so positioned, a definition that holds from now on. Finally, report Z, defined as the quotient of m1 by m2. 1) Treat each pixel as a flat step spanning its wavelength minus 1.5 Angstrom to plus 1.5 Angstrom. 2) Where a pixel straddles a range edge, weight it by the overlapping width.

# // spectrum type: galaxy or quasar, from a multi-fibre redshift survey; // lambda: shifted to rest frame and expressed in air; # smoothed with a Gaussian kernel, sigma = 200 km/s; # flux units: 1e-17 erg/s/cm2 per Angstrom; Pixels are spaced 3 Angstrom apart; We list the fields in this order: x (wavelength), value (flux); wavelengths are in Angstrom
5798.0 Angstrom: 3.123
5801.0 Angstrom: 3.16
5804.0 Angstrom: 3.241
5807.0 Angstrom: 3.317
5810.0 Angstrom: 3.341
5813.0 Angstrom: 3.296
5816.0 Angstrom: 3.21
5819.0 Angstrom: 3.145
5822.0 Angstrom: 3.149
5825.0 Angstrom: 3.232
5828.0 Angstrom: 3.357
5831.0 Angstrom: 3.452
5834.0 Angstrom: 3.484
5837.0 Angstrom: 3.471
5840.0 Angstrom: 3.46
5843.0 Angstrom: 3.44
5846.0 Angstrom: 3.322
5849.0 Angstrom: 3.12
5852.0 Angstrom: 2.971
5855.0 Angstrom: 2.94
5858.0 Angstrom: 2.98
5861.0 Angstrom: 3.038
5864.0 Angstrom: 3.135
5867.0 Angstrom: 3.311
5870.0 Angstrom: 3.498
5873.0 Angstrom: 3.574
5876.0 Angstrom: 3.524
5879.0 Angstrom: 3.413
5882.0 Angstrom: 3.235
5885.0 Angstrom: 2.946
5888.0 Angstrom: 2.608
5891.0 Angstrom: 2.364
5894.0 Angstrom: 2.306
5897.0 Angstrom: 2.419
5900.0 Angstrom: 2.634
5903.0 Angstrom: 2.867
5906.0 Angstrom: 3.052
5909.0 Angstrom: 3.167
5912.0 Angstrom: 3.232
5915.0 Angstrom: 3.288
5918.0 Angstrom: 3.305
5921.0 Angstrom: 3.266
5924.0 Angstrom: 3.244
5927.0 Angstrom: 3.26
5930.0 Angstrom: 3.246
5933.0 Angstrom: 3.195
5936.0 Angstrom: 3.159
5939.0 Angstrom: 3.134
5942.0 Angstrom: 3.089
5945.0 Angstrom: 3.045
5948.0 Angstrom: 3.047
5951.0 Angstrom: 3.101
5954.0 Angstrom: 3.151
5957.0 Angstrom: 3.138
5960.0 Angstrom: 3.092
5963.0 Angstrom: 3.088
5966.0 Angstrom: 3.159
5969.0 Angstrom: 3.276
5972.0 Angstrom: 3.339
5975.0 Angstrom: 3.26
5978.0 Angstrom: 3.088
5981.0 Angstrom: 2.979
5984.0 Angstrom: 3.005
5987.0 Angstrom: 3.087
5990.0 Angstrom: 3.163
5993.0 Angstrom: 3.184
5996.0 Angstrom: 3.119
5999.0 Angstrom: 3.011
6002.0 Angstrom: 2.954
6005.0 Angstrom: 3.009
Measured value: 1.2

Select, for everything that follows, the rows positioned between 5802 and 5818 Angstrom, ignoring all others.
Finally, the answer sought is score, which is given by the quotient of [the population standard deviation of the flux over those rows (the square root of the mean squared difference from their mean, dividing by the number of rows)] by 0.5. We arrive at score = 0.10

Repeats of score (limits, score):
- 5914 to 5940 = 0.11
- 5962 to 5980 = 0.19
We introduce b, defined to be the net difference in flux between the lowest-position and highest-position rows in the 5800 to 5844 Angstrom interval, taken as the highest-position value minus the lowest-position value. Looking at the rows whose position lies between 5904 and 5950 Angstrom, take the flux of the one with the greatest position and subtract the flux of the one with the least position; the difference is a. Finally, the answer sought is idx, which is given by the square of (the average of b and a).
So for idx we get 0.019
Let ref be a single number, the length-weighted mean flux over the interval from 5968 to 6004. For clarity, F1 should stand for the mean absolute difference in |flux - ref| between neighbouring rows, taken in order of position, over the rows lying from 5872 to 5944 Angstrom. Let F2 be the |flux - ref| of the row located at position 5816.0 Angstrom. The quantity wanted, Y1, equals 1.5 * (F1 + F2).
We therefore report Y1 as 0.28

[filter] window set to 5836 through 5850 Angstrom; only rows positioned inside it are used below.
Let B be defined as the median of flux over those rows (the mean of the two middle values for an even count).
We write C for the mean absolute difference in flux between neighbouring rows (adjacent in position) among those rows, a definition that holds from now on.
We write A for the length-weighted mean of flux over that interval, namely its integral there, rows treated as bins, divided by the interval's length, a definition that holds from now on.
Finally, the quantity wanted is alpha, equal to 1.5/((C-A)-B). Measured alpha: -0.223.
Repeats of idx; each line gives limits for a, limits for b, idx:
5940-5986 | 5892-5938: 0.148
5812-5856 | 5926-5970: 0.029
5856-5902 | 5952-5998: 0.036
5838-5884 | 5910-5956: 0.023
